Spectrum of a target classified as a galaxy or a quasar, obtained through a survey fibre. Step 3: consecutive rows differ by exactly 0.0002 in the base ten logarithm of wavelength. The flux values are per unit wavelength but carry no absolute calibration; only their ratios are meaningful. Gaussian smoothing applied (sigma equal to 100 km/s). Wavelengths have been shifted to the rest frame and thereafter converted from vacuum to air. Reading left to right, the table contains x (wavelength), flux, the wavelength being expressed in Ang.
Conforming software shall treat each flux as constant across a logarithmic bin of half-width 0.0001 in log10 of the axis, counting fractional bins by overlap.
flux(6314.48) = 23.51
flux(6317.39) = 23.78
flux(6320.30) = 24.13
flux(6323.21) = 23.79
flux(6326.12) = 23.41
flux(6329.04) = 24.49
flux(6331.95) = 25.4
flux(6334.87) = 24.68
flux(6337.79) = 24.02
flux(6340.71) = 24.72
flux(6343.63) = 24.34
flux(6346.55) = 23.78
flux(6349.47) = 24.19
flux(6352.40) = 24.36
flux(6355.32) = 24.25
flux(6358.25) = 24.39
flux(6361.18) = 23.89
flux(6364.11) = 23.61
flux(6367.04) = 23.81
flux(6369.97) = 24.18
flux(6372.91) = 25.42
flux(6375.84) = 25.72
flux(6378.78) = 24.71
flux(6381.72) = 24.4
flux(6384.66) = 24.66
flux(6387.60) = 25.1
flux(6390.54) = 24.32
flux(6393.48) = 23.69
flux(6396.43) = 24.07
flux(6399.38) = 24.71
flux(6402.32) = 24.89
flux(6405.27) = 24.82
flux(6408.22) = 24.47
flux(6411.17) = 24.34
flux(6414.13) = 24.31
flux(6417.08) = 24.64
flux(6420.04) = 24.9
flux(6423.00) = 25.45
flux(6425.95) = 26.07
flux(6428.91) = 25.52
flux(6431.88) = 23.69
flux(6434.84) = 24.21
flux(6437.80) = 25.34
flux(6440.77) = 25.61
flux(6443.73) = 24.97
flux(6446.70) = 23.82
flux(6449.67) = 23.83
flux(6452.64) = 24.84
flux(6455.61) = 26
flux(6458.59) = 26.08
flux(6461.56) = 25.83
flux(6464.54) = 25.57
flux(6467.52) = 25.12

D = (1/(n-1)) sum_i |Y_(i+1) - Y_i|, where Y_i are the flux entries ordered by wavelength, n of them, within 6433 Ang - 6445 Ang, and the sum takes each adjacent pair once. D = 0.7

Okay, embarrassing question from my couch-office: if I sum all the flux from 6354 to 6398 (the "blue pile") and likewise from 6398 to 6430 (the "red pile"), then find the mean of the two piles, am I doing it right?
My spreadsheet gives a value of 320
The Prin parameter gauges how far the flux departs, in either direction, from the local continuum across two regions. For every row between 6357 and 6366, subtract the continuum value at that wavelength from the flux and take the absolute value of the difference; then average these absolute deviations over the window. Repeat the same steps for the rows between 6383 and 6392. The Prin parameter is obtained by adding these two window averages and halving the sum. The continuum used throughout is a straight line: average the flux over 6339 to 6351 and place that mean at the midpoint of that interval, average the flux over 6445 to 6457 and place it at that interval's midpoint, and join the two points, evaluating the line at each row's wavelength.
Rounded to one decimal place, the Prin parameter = 0.4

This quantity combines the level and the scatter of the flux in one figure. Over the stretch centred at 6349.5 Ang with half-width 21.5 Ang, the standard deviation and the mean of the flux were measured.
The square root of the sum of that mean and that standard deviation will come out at 4.97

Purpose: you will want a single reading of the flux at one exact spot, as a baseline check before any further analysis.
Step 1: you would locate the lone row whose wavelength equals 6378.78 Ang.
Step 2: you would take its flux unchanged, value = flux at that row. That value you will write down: 24.71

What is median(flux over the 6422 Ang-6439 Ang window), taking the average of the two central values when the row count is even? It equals 25.4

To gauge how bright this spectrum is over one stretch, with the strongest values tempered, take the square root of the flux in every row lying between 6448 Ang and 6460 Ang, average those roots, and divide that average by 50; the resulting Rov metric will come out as 0.100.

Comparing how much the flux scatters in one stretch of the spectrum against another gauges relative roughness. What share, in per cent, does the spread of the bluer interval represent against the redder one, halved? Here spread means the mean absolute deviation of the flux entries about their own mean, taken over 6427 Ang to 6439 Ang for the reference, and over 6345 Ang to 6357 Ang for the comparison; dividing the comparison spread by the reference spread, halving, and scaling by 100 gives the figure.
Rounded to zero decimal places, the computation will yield 12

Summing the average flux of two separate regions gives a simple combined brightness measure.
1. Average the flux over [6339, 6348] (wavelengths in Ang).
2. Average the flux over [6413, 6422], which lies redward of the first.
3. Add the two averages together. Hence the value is 48.9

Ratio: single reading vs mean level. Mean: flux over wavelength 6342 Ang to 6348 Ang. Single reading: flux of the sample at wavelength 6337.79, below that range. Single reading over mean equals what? 1.00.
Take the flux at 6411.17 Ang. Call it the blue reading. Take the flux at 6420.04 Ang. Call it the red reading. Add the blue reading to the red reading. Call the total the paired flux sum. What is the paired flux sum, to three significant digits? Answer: 49.2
